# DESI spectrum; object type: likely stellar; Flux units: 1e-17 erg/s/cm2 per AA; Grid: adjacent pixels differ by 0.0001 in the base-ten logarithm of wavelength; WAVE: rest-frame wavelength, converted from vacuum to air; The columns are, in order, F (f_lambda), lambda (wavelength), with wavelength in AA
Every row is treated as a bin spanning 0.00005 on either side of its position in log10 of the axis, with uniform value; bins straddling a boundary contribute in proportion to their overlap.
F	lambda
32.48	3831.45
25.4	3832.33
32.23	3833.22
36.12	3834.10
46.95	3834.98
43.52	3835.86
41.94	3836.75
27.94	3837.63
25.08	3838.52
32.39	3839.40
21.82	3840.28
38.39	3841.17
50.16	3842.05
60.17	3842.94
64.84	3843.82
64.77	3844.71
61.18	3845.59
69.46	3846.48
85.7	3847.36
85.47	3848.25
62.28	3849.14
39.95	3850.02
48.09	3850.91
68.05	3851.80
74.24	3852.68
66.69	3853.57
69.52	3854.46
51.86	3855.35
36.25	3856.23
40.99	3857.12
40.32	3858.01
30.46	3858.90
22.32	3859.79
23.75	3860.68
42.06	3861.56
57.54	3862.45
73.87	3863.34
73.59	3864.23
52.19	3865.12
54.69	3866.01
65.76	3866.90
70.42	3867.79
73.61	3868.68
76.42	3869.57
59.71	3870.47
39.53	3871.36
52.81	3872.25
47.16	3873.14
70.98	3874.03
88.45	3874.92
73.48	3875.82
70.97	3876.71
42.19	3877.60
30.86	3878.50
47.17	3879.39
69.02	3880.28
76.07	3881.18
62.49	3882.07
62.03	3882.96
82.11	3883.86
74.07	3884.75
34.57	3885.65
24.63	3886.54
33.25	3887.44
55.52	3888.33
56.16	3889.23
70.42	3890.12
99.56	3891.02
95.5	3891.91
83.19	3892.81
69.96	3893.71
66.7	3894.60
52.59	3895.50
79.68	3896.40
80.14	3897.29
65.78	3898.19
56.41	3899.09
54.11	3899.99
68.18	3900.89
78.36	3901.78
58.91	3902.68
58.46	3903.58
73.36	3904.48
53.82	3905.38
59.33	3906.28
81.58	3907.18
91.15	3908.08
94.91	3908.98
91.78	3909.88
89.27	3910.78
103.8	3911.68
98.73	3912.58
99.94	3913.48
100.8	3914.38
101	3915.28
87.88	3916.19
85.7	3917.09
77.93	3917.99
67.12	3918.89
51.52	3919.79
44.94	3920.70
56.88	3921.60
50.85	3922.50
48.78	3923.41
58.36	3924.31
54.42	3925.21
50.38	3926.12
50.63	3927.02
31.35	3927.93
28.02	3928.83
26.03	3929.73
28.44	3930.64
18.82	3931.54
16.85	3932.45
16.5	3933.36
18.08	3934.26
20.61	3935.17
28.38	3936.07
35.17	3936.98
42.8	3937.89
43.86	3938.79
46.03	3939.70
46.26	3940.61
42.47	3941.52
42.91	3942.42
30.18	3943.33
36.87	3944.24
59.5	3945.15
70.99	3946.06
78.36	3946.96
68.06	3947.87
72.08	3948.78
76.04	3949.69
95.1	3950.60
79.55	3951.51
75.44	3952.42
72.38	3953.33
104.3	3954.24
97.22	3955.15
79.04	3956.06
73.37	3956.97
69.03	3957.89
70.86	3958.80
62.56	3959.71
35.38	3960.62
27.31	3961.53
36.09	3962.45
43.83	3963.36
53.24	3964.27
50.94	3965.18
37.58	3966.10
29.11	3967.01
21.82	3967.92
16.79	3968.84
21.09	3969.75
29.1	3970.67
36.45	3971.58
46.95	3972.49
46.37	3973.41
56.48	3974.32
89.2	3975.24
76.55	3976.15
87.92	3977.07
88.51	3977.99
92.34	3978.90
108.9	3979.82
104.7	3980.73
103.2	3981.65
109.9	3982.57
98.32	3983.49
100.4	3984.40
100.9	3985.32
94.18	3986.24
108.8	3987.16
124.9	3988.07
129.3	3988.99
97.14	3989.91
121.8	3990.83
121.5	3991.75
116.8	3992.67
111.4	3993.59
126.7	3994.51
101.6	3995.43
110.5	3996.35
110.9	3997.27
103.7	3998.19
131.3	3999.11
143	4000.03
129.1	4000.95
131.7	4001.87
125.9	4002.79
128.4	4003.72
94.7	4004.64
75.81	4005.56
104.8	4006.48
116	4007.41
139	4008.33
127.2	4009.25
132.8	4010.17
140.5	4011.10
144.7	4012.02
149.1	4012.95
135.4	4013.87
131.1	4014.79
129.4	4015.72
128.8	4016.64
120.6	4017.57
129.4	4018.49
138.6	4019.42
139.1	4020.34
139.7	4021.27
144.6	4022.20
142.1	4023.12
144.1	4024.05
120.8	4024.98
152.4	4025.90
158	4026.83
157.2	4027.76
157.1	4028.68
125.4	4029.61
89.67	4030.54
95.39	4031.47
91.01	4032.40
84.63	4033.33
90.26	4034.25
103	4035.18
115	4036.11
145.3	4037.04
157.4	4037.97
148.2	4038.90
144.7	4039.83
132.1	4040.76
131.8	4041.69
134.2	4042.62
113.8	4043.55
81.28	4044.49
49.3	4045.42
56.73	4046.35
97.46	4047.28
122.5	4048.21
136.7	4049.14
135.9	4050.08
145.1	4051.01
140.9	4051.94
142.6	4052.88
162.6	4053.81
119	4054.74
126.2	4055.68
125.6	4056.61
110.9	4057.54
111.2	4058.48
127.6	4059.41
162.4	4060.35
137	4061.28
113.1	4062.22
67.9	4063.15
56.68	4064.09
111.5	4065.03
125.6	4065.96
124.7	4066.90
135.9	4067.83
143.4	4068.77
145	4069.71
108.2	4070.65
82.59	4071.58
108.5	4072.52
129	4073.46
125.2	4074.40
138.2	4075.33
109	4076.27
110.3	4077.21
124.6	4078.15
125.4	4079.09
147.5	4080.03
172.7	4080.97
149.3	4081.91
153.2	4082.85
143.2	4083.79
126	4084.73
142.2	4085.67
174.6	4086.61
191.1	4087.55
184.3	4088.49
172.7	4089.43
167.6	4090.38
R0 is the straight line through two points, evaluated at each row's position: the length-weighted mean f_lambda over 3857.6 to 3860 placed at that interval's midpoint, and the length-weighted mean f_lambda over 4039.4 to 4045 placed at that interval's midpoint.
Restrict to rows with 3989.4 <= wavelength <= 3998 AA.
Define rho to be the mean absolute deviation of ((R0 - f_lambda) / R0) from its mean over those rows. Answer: 0.084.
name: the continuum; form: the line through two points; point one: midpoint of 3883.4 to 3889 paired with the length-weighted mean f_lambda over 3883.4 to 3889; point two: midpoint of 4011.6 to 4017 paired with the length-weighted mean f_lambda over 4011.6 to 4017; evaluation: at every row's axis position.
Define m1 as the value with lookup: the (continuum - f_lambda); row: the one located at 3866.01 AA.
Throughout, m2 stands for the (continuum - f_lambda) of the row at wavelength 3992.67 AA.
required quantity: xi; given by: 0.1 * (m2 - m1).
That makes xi 2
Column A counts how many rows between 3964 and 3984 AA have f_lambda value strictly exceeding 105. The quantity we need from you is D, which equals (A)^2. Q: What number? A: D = 4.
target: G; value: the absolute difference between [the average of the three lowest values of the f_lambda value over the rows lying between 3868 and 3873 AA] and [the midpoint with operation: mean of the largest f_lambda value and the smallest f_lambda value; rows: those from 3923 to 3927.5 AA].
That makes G 3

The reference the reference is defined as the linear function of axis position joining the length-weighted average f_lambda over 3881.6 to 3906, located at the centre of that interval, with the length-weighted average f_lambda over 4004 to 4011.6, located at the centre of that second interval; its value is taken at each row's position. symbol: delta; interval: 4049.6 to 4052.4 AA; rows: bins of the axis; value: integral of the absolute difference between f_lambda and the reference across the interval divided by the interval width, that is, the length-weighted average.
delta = 4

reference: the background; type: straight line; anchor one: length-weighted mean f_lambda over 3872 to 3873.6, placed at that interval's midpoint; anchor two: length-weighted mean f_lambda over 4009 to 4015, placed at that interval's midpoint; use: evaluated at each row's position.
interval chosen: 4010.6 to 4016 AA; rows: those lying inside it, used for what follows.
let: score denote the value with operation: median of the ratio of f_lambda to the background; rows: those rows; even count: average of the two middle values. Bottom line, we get 1.00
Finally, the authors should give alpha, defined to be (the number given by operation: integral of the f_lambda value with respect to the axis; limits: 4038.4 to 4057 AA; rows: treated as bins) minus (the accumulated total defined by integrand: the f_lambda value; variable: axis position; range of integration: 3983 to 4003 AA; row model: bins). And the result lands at -31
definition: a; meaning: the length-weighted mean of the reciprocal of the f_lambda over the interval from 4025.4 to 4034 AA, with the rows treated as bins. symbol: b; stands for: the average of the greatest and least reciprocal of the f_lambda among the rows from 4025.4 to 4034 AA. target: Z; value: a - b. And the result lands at -0.0003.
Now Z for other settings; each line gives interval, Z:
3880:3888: -0.0057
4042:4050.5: -0.0028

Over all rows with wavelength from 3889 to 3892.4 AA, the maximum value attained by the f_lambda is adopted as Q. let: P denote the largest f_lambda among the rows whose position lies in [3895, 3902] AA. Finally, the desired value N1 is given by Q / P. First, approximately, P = 80.14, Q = 99.56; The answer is 1.2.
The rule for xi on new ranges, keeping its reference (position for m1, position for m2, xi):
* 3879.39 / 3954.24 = -1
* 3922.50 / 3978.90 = 0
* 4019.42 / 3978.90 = 2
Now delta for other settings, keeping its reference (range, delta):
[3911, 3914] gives 27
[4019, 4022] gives 17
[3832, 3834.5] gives 6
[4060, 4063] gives 24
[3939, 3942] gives 41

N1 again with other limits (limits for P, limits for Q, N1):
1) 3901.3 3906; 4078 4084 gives 2.2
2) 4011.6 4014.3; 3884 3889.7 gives 0.5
